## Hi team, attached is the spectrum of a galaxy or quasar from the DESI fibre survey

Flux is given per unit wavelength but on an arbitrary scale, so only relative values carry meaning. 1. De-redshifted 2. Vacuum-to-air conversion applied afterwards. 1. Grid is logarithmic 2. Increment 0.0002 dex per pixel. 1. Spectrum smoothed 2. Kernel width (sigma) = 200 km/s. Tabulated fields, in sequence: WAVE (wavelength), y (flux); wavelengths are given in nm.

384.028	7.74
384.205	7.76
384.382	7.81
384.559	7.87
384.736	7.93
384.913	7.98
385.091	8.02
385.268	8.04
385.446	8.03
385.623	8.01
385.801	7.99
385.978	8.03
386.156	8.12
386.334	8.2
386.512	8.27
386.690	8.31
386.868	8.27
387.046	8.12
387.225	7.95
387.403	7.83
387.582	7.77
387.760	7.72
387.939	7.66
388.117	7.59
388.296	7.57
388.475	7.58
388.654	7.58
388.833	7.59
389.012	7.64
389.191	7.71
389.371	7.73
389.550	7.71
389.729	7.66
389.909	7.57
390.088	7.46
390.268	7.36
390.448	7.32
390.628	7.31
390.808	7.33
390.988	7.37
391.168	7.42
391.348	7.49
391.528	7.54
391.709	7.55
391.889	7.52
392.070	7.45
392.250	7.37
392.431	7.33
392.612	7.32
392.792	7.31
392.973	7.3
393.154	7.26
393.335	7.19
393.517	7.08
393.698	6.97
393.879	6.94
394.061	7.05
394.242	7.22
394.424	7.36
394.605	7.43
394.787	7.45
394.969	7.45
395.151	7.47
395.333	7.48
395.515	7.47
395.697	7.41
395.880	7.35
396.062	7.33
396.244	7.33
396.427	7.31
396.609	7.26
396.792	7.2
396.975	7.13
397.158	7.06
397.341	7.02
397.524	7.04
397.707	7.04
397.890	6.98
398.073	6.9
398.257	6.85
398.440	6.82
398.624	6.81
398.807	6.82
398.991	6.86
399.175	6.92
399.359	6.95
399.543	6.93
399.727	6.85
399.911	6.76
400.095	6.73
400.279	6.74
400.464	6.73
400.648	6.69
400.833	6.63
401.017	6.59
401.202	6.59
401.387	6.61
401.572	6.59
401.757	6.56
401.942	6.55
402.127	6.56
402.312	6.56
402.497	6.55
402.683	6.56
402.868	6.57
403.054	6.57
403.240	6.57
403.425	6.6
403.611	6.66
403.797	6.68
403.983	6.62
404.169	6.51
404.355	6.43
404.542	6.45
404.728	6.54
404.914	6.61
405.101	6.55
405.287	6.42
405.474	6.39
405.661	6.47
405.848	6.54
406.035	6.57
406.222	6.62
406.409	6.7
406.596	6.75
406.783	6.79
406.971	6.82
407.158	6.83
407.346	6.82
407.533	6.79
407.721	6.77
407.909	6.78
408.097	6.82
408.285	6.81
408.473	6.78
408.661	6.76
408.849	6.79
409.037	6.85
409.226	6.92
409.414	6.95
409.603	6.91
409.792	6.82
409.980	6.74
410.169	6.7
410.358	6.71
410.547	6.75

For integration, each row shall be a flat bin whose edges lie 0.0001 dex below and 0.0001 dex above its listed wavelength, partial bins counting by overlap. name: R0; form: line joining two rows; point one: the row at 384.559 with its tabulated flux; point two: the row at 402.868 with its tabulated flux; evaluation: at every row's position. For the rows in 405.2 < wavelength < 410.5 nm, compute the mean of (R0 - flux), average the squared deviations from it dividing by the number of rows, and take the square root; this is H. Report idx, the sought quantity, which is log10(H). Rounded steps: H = 0.23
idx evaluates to -0.64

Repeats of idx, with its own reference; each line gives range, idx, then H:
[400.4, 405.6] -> -1.07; 0.09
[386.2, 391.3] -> -0.68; 0.21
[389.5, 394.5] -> -0.89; 0.13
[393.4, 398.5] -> -0.73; 0.19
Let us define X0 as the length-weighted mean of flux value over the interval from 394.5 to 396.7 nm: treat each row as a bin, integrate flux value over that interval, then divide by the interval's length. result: 7.4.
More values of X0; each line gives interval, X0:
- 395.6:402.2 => 6.9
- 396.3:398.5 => 7.1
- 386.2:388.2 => 8.0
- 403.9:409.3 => 6.7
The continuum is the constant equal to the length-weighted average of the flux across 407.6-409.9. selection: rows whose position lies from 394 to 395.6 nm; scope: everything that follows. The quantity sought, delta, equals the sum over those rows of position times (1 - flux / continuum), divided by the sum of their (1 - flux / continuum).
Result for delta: 394.89 nm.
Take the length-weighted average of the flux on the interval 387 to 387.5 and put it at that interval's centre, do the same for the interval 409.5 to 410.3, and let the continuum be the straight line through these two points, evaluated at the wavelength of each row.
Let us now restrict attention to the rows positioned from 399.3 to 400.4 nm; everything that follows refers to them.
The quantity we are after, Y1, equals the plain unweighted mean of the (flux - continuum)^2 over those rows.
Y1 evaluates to 0.23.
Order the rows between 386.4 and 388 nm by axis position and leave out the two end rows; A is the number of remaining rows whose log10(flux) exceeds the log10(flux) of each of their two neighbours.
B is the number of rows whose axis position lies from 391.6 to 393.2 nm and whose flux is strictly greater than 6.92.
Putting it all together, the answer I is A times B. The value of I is 9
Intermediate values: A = 1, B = 9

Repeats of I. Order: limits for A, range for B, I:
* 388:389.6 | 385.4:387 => 9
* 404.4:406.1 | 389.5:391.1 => 9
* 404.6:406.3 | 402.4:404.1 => 0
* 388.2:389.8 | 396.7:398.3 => 7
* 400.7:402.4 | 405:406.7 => 0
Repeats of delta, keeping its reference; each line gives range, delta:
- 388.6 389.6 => 389.12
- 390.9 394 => 392.15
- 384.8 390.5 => 387.31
